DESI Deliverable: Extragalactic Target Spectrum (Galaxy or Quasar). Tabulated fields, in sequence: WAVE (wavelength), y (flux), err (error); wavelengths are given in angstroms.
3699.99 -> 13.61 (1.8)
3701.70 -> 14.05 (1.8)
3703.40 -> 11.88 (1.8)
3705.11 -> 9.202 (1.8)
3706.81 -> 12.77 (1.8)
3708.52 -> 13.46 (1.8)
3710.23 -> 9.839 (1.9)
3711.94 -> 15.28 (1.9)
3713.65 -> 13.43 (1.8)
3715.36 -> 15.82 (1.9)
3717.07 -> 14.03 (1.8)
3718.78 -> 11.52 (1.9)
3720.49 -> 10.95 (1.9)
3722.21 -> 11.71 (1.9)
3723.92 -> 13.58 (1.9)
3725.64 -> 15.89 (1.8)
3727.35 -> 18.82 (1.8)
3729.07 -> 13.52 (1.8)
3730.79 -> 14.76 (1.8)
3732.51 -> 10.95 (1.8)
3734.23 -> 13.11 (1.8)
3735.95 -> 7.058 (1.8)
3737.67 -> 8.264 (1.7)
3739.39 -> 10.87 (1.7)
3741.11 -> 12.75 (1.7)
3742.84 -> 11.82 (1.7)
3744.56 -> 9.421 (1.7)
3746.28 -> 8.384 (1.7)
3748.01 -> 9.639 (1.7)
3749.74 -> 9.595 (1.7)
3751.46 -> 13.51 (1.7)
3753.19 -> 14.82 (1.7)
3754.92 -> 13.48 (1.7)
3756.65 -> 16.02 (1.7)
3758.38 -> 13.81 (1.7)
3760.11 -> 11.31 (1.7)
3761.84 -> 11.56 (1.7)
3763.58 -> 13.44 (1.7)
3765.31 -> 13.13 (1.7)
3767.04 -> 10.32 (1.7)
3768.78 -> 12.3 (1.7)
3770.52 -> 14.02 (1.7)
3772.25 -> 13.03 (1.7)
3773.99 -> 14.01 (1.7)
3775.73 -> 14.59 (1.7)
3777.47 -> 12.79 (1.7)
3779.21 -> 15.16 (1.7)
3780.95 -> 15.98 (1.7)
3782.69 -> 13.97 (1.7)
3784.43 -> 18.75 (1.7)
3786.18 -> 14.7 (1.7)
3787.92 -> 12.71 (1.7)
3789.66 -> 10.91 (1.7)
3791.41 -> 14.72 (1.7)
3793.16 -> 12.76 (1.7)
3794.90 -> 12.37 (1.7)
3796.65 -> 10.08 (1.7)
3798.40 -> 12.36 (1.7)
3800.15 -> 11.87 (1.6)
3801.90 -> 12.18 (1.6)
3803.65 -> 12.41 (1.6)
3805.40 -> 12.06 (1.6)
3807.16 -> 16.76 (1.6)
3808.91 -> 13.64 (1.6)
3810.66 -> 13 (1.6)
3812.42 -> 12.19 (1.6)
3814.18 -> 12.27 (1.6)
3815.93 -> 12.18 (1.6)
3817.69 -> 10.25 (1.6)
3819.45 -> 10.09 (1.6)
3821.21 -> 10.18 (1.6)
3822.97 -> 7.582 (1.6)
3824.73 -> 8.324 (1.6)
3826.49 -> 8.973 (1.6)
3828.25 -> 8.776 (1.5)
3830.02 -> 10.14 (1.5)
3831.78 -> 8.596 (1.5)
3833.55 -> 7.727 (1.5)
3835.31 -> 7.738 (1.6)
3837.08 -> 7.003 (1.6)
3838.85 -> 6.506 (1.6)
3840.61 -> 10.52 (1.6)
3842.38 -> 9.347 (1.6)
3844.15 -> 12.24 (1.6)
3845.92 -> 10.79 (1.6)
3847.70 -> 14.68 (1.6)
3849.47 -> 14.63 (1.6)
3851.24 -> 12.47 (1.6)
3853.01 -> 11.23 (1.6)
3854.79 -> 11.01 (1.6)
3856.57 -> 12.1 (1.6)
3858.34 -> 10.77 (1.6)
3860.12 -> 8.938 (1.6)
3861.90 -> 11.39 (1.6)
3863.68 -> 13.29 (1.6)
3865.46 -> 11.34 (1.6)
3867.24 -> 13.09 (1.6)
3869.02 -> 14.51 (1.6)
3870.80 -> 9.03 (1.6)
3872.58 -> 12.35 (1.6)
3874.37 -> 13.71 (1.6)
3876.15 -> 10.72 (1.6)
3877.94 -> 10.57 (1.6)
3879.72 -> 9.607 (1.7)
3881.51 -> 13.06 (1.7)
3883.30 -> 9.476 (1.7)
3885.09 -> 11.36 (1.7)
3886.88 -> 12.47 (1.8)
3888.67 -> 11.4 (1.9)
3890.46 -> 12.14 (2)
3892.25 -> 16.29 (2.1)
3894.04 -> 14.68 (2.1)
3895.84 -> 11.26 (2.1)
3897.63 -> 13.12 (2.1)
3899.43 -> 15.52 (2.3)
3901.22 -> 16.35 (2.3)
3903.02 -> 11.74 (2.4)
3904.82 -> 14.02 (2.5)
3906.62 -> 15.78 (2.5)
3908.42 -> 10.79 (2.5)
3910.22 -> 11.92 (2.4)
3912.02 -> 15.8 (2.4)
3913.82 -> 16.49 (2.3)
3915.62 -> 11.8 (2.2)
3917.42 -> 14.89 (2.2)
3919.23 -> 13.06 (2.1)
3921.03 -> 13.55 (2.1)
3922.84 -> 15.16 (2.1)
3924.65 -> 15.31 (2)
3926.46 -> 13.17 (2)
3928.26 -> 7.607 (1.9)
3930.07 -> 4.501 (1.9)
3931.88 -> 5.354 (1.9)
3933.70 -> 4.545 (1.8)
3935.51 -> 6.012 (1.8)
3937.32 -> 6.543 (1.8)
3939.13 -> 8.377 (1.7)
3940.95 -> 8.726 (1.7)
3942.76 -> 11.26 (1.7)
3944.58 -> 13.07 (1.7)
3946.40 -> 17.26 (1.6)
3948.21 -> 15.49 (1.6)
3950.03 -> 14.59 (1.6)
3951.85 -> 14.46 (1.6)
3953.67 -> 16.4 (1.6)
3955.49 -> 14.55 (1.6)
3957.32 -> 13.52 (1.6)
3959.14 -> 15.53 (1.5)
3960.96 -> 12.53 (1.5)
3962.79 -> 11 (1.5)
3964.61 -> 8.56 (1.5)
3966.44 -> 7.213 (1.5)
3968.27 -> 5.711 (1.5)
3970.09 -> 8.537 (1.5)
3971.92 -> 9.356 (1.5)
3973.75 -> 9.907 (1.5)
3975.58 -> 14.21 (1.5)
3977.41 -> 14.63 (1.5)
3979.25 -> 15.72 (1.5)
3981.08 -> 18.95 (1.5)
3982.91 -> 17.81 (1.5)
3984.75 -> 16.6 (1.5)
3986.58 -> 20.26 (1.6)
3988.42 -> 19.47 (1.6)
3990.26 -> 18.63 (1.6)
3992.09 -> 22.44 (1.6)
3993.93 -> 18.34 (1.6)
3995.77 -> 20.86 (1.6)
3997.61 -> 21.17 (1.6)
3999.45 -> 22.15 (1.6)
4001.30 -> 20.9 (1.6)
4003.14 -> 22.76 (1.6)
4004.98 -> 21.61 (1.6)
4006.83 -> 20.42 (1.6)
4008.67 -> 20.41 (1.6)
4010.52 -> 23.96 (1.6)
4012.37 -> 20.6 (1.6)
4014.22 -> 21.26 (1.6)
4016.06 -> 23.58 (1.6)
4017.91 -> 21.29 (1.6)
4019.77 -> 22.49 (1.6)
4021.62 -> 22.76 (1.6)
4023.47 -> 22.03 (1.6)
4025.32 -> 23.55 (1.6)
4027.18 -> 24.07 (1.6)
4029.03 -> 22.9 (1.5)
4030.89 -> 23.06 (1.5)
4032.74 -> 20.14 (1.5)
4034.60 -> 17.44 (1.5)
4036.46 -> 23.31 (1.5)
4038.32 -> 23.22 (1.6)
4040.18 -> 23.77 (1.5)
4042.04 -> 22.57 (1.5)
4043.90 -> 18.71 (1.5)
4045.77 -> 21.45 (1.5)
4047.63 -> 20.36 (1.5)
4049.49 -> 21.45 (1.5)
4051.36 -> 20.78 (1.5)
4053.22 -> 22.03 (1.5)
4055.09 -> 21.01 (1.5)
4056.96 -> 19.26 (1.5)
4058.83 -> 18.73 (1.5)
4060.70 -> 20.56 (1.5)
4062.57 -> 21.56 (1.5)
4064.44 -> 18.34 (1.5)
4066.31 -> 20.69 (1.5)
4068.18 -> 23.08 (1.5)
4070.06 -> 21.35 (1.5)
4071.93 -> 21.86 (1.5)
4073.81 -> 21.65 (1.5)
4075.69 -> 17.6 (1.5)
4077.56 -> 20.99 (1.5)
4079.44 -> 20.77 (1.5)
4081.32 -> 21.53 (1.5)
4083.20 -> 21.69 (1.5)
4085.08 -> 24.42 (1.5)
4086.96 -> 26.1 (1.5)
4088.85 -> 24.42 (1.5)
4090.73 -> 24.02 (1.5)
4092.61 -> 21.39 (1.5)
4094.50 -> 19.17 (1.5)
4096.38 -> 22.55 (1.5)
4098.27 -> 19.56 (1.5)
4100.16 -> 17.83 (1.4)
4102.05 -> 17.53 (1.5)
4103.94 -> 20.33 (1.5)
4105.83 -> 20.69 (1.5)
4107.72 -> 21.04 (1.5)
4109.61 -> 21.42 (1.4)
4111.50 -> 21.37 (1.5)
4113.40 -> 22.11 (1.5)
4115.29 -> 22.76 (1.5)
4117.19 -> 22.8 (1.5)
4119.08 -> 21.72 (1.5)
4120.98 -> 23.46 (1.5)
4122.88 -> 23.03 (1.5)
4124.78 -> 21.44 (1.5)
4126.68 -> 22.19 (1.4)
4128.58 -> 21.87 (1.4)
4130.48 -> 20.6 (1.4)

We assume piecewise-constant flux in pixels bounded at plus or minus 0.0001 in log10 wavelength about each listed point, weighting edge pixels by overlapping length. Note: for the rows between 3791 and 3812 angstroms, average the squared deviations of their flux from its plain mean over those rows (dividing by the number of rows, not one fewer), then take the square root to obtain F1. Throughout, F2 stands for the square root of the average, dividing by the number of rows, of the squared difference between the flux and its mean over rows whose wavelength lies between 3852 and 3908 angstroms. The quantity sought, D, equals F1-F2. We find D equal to -0.4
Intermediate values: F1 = 1.6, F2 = 2.02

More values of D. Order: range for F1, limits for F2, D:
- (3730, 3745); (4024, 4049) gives 0.3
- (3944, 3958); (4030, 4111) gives -0.7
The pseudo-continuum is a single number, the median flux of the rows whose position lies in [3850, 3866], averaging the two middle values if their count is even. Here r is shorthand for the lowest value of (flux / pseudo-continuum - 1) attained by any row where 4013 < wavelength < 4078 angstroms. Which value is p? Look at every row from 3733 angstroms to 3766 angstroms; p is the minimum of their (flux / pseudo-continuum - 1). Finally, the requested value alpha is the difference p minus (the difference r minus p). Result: -1.3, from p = -0.378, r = 0.5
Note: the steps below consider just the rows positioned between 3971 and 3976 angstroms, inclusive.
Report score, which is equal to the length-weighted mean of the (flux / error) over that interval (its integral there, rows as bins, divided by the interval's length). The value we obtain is 7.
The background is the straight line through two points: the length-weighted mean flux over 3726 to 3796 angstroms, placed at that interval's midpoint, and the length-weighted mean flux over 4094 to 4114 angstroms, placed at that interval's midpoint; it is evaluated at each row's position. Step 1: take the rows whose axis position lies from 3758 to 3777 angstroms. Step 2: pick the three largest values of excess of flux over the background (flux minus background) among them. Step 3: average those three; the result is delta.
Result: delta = 1.1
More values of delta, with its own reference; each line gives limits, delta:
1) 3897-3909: 0.0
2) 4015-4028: 5.2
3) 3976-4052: 5.4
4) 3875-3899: -1.0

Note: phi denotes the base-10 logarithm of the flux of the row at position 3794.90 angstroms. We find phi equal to 1.09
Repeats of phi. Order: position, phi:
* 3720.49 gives 1.04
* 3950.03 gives 1.16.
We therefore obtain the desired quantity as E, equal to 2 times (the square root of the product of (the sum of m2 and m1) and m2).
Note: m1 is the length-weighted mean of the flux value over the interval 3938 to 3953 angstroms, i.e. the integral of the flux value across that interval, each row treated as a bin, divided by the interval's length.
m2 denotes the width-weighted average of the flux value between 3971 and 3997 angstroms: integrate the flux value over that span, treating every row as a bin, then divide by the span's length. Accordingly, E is 45.1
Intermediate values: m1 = 12.9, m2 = 17.0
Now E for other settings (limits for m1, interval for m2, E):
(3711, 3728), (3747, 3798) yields 37.9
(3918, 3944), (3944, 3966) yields 35.9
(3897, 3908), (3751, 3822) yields 37.8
